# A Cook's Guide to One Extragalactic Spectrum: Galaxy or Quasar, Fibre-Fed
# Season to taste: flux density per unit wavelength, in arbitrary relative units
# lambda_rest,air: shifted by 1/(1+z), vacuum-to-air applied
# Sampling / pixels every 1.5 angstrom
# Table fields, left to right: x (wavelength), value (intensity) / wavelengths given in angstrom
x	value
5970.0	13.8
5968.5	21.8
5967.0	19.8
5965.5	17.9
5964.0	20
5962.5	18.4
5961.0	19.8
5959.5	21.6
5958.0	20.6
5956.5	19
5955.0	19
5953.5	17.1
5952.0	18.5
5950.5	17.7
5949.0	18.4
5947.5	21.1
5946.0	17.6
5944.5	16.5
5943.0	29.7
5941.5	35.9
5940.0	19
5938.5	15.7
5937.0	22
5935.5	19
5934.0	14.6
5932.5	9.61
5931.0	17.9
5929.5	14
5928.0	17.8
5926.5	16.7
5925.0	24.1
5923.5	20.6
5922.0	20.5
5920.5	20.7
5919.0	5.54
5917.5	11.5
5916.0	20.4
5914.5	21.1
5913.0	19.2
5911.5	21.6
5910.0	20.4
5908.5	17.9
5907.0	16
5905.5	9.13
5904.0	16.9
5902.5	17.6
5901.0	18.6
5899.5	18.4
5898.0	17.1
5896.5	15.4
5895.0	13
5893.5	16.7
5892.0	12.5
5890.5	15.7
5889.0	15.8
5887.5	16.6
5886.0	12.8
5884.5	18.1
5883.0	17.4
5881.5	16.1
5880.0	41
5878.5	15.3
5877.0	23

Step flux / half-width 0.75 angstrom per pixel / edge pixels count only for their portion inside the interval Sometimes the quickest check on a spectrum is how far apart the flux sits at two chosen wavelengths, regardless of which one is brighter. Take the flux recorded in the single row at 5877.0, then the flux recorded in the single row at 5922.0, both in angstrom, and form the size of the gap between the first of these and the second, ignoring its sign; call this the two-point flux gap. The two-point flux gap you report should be 2.5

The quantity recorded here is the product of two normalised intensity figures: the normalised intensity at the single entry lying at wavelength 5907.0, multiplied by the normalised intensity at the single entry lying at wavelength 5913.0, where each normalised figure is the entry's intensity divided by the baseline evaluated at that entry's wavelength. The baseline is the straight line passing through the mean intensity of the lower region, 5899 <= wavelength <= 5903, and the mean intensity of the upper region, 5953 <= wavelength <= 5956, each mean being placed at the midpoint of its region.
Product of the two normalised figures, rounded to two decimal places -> 0.93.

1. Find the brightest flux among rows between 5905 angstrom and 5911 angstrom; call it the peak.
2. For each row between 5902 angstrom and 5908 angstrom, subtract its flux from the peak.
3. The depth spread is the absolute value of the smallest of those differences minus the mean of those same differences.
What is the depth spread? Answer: 2.7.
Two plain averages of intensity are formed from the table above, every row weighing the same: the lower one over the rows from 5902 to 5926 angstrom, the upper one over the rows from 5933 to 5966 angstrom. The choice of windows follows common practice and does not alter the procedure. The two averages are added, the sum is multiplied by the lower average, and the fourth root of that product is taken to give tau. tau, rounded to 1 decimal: 5.1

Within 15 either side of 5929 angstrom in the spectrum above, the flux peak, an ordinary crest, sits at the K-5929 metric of 5941.5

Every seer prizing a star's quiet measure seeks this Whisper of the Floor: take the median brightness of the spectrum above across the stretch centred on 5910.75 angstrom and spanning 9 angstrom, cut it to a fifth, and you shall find 3.96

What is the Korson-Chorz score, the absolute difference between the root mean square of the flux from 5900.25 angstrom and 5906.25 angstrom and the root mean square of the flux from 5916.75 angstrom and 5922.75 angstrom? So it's 0.10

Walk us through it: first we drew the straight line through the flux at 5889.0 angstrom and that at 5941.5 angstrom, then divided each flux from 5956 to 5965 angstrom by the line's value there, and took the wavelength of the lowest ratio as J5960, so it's 5962.5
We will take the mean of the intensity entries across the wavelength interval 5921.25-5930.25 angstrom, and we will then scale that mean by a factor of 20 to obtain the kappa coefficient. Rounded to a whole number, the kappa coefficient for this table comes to 379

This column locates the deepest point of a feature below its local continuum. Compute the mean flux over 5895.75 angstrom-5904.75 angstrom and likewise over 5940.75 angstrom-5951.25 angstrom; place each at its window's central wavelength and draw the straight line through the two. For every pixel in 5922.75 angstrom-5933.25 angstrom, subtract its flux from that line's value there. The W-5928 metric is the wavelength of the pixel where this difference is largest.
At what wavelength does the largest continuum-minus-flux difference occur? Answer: 5932.5 angstrom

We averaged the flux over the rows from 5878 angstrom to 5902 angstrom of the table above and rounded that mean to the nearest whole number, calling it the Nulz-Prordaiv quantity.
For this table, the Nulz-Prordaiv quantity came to 18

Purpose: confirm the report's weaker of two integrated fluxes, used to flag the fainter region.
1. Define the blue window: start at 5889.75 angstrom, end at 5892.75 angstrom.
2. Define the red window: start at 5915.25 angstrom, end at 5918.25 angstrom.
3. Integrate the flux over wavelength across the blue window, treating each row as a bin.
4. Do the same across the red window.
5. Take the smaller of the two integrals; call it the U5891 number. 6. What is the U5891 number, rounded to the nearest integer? 42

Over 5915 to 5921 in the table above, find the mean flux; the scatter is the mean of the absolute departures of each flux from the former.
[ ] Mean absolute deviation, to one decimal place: 6.0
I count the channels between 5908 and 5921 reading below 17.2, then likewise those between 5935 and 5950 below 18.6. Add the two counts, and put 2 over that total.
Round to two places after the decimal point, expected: 0.33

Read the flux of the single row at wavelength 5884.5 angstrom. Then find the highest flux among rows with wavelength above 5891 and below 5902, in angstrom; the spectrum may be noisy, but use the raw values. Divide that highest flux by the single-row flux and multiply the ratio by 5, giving 5.1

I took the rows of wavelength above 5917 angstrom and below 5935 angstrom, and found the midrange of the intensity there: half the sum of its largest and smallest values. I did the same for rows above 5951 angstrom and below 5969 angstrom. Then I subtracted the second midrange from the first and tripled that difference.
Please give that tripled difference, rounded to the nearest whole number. -14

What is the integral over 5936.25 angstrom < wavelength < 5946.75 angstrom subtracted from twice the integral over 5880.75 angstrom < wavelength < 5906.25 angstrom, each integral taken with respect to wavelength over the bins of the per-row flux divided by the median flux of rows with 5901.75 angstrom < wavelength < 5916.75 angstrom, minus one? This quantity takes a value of -9.8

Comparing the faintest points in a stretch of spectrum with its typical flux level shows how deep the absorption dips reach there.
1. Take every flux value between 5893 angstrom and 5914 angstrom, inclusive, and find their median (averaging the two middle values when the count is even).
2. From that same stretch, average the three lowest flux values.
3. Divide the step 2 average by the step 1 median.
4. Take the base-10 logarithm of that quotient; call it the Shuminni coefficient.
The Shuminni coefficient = -0.14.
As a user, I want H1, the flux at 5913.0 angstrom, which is 19.2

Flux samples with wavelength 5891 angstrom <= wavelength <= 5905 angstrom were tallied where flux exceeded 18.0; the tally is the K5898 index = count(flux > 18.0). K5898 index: 2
